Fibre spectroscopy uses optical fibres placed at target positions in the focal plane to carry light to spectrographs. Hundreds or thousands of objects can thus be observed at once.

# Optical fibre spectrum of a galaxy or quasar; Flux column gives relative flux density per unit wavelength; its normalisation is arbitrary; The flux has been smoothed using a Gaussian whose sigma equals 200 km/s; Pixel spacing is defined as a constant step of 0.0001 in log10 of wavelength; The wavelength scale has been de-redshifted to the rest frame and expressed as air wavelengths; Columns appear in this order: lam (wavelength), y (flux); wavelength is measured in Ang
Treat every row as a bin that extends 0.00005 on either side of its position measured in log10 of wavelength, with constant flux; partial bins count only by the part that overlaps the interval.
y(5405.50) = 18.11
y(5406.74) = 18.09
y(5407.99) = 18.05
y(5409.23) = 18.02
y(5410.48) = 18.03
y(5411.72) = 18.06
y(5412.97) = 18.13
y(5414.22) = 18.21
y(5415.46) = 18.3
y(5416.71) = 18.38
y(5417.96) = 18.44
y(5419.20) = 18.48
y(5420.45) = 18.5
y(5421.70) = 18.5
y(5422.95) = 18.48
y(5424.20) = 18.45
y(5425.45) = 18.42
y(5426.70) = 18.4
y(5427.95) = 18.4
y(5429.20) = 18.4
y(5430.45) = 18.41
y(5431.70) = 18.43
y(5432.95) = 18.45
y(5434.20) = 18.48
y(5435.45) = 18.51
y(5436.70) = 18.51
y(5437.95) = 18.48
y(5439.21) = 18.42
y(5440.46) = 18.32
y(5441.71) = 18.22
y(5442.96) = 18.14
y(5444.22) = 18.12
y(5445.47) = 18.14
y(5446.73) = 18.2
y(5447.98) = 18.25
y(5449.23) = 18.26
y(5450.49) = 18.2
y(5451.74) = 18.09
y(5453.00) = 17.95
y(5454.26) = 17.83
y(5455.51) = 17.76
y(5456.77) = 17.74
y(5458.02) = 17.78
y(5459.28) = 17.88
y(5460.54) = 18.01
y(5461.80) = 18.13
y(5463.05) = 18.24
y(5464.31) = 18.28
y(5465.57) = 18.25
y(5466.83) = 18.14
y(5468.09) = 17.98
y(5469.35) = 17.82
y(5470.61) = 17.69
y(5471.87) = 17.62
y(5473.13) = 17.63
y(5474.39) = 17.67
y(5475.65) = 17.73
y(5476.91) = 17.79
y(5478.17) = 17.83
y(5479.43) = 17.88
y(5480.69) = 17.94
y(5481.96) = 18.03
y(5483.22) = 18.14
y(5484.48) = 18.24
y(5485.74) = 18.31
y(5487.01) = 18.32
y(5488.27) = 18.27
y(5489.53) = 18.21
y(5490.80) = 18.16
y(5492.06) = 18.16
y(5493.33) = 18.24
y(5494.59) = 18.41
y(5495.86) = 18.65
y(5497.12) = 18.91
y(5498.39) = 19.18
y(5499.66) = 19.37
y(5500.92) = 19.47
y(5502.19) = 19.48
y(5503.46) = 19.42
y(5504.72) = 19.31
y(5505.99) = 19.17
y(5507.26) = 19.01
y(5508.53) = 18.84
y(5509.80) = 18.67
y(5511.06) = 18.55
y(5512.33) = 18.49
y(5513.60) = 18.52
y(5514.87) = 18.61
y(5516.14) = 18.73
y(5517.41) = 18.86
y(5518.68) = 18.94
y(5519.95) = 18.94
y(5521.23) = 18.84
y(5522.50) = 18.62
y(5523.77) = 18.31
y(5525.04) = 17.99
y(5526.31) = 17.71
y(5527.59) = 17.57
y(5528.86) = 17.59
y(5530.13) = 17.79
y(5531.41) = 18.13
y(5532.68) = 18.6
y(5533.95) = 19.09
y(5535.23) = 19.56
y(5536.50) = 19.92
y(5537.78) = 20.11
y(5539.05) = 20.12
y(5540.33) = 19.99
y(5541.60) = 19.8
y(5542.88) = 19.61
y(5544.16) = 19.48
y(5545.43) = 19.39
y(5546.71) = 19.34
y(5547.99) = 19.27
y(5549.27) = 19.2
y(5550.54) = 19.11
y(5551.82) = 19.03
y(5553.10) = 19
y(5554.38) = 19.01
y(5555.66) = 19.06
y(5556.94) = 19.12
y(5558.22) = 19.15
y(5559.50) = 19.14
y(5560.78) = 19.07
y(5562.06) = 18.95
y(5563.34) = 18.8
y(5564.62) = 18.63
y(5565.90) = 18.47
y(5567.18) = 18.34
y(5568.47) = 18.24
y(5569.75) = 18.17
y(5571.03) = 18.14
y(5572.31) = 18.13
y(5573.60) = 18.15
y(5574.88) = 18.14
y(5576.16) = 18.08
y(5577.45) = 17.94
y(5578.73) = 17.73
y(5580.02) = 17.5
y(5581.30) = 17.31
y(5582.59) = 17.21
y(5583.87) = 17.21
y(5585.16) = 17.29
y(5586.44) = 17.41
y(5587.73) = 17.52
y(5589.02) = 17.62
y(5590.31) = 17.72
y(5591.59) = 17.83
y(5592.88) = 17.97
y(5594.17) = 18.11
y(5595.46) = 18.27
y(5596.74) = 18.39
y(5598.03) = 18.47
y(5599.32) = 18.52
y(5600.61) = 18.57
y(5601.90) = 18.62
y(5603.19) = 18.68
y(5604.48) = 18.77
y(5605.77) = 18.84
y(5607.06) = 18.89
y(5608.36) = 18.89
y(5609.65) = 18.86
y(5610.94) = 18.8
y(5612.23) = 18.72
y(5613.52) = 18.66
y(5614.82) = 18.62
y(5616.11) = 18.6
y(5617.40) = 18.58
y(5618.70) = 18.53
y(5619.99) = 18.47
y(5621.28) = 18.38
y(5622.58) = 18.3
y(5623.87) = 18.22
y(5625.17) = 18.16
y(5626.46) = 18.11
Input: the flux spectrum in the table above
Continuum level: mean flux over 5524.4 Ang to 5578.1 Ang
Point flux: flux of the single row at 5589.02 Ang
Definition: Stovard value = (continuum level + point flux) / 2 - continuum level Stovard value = -0.6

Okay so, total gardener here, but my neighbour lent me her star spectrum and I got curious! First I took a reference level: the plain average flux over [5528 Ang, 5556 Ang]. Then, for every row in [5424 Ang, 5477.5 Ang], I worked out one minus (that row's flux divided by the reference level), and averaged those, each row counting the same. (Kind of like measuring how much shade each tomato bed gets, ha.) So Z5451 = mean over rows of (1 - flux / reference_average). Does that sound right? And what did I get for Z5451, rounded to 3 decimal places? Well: 0.055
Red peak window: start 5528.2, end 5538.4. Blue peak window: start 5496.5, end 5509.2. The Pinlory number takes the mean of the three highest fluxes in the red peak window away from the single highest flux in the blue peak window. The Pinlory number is -0.38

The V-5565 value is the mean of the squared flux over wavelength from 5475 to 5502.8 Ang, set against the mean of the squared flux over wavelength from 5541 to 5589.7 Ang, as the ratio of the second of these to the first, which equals 1.011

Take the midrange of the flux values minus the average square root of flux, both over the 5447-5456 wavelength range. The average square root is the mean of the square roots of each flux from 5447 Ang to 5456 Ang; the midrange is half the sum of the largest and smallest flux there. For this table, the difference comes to 13.8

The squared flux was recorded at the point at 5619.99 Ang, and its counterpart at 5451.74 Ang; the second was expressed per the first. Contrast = 0.96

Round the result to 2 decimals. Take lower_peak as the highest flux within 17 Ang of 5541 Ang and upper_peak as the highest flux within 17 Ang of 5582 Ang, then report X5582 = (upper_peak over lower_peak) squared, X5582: 0.84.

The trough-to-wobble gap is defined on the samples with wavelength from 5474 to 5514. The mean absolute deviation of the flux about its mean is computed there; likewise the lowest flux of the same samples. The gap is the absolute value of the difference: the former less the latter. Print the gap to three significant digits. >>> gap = 17.2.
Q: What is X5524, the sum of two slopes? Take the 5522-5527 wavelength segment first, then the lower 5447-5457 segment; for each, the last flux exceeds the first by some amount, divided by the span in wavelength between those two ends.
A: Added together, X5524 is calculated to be -0.30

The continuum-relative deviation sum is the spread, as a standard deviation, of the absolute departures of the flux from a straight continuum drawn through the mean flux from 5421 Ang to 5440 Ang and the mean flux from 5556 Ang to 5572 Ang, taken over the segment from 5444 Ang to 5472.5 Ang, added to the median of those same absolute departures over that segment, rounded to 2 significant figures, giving 0.61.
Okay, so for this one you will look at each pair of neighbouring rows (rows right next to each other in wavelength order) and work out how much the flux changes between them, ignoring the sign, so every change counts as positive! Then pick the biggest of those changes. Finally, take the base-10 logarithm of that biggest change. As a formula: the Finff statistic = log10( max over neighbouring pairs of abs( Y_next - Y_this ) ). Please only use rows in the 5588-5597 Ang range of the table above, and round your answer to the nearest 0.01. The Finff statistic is -0.80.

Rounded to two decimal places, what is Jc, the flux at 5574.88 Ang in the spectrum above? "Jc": 18.14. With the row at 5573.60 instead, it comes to 18.15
